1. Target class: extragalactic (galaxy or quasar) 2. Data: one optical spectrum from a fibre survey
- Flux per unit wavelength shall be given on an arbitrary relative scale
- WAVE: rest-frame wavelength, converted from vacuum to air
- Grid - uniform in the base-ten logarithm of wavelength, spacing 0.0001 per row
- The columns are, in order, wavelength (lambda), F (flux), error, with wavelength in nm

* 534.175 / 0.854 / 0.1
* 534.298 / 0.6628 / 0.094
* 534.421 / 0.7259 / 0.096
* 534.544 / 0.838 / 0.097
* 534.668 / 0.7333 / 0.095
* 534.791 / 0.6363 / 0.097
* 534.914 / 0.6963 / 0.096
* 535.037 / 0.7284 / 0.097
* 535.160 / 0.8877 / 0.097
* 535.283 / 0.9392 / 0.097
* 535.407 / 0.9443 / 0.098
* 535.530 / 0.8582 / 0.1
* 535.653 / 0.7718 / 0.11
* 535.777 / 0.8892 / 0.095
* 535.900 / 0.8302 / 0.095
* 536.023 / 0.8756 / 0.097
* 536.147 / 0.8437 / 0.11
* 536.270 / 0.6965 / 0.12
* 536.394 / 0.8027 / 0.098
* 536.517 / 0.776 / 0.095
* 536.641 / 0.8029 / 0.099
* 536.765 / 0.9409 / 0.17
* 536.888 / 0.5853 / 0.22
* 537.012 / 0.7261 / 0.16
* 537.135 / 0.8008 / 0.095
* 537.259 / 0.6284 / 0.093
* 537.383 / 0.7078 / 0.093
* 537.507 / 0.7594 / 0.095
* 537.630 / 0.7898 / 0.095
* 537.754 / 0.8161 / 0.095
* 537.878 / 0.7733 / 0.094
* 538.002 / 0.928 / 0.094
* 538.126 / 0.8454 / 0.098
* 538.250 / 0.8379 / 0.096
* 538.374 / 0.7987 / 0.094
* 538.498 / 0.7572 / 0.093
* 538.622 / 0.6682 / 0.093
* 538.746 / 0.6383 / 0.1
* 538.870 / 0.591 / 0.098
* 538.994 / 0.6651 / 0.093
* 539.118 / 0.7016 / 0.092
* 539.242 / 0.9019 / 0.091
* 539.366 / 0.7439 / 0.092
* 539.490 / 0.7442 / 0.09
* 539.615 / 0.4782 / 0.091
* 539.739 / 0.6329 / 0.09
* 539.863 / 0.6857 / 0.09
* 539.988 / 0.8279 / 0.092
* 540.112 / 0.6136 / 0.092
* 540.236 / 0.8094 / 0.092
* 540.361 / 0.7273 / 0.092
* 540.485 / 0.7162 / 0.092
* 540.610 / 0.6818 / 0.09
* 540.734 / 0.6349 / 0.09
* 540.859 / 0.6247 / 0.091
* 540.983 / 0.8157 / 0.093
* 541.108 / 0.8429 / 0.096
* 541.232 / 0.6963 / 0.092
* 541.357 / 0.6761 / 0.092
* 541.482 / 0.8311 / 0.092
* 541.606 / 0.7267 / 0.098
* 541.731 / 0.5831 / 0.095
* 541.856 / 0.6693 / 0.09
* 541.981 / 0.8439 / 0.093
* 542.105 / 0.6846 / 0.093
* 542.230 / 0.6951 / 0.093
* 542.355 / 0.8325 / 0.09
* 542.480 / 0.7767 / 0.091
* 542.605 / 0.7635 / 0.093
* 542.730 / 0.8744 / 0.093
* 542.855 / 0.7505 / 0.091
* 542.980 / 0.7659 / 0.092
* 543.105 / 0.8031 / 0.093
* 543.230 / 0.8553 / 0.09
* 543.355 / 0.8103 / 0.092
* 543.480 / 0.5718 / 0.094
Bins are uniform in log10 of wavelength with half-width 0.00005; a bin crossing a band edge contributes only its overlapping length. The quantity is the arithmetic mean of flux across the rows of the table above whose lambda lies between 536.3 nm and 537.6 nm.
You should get 0.75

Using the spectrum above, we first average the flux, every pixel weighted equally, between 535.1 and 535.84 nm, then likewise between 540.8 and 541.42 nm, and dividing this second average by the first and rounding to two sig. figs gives 0.83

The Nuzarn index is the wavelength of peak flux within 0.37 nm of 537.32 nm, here 537.135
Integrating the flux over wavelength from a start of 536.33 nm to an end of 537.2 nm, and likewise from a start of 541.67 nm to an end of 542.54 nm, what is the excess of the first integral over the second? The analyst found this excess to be 0.04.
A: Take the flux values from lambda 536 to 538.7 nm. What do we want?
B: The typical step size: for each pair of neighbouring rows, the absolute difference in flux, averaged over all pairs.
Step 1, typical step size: 0.089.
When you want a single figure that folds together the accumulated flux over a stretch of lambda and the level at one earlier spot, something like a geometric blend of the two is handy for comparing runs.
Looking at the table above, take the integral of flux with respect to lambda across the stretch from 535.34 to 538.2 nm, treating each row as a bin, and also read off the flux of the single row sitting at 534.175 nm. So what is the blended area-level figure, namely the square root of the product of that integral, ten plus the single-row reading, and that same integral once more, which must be 7.5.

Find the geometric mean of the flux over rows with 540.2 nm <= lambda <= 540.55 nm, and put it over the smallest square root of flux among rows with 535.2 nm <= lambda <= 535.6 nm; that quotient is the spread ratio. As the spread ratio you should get 0.809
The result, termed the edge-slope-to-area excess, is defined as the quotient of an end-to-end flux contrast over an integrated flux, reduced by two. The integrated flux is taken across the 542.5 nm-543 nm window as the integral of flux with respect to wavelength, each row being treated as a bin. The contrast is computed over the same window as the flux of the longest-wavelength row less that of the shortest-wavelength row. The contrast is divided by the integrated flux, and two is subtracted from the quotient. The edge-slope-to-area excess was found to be -1.99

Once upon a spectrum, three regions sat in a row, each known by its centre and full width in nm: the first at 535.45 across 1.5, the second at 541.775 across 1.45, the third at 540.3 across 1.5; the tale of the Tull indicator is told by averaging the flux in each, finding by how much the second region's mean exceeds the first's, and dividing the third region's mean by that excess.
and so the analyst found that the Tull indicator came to -8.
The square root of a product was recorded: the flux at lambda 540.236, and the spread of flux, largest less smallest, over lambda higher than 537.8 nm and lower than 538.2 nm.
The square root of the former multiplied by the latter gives 0.35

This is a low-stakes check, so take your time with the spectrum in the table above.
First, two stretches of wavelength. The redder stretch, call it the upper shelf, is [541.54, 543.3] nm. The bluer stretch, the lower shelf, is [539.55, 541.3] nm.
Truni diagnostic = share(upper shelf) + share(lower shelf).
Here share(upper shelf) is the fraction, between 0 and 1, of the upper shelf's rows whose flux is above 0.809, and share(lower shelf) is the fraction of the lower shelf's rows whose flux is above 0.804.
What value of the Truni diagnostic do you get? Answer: 0.57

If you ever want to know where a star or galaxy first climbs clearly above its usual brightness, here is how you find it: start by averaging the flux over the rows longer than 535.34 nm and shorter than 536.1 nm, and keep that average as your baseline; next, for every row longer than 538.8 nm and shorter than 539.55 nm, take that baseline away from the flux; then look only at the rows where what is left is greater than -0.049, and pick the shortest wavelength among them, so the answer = 539.242 nm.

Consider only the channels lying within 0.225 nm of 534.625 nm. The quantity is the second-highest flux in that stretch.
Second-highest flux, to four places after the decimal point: 0.7333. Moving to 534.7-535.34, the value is 0.8877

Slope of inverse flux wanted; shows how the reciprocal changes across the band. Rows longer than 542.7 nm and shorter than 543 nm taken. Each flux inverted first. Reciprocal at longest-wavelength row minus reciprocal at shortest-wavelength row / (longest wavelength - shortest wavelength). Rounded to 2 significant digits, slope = 0.65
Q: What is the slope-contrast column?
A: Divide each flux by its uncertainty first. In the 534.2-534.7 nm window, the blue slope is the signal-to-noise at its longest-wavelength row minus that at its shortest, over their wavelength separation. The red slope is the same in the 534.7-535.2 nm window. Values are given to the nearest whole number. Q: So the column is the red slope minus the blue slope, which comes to 5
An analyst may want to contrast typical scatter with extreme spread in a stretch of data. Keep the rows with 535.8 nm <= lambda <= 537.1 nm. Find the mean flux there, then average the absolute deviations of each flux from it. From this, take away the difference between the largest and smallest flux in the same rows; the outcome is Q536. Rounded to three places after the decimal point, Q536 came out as -0.282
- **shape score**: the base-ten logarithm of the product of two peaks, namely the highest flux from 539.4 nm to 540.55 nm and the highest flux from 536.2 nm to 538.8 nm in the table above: -0.108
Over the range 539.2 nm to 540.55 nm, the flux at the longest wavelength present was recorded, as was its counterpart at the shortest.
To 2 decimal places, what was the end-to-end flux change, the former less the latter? -0.19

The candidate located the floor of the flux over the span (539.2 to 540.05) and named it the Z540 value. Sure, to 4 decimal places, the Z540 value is 0.4782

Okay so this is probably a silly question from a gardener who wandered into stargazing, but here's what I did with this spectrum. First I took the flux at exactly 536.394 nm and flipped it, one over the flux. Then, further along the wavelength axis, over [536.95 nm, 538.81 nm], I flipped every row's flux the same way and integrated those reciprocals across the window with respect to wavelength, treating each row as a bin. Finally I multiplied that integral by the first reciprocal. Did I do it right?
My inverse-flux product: 3.1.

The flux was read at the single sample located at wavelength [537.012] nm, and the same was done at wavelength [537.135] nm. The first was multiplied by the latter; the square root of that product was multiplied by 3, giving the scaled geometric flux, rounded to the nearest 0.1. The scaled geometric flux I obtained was 2.3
